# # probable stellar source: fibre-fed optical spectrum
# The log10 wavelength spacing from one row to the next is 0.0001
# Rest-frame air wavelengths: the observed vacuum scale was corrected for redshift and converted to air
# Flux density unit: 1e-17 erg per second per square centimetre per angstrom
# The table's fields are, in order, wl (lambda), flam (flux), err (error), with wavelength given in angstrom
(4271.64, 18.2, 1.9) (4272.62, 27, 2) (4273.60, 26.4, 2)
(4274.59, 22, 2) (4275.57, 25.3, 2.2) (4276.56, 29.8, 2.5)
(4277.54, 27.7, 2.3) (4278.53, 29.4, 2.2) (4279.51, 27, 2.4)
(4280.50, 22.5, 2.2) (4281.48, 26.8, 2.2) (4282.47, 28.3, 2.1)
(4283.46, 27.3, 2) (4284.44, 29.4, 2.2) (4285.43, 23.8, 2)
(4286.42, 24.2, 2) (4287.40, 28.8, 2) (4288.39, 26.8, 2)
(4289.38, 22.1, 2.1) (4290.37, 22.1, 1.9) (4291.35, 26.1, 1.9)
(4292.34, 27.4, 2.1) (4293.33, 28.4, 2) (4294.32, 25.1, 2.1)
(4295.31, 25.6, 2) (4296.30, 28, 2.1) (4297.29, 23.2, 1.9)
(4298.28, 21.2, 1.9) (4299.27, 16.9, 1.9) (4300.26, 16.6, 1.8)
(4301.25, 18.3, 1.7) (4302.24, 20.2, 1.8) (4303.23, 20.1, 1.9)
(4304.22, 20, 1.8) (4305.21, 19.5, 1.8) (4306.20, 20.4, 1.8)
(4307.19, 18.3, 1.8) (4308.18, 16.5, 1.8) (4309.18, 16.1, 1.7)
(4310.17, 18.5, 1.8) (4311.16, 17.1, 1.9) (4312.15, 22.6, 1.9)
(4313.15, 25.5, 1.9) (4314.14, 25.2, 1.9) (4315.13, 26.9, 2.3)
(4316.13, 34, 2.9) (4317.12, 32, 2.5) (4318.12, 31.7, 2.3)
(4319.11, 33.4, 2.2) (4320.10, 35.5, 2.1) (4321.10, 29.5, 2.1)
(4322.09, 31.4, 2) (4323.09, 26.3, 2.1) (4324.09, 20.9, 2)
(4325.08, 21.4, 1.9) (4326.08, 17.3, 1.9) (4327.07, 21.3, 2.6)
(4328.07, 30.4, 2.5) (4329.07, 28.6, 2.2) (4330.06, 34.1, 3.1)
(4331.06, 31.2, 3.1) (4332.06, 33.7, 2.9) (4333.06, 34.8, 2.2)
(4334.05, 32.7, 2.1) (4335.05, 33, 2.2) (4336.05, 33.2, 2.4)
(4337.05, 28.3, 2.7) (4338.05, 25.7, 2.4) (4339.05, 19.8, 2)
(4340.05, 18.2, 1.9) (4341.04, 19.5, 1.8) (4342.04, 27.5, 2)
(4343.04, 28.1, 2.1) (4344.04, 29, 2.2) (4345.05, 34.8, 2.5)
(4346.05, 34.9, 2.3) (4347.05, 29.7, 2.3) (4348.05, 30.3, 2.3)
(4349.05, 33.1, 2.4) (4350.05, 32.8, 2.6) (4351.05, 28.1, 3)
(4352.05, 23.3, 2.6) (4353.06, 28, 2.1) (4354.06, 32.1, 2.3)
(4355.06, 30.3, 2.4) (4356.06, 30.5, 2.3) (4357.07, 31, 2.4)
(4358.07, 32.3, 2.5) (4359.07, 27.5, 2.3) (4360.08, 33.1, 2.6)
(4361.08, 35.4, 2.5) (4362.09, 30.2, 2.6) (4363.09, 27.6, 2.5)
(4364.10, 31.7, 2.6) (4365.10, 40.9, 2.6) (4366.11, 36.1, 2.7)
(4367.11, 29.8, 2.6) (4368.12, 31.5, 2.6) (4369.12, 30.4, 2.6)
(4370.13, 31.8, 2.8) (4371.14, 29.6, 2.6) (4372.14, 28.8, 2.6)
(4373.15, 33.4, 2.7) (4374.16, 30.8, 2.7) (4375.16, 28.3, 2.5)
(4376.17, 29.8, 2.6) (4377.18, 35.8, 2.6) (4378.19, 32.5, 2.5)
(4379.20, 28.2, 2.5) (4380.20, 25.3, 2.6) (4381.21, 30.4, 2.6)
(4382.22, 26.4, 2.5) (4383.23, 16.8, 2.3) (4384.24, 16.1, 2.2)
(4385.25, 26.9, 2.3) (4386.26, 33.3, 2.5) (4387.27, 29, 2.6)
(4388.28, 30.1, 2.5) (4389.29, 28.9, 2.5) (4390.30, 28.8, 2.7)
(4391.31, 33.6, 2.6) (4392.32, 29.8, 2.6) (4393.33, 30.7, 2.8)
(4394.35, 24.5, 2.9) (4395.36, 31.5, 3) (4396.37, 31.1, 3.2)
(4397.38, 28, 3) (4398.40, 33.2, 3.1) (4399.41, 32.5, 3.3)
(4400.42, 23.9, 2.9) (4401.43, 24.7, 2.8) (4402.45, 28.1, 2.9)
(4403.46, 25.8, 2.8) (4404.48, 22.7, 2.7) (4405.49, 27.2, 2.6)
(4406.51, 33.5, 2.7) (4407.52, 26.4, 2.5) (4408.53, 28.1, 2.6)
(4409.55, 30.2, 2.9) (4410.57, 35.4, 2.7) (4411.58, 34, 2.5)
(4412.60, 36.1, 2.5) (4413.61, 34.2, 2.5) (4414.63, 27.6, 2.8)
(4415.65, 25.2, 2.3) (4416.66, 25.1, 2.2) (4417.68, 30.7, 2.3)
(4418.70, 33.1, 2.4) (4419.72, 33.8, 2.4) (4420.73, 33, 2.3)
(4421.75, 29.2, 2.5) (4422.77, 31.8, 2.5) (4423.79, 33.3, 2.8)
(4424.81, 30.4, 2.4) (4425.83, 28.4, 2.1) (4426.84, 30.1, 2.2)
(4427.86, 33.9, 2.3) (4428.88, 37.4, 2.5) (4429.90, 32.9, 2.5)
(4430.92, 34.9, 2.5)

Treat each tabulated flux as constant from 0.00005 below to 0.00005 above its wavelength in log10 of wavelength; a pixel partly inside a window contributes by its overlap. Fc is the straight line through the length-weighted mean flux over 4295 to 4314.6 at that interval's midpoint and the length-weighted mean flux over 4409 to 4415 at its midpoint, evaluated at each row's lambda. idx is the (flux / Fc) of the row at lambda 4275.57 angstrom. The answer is 1.49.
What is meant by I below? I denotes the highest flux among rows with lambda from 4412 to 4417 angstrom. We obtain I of 36.1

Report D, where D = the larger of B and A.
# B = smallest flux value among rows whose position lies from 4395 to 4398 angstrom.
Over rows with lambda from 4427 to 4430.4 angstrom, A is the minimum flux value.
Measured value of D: 33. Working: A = 32.9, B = 28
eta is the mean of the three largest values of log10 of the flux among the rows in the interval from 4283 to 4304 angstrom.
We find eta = 1.46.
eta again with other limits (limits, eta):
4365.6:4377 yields 1.53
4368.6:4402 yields 1.53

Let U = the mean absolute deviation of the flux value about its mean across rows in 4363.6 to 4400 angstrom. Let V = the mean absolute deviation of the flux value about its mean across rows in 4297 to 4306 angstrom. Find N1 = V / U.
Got 0.5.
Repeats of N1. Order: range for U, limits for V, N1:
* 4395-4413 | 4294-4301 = 1.0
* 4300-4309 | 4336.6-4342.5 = 3.1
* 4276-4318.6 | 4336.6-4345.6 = 1.1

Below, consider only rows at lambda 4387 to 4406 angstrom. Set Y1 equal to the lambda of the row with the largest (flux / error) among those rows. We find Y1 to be 4391.31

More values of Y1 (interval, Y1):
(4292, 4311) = 4293.33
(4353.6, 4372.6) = 4365.10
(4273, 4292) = 4287.40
